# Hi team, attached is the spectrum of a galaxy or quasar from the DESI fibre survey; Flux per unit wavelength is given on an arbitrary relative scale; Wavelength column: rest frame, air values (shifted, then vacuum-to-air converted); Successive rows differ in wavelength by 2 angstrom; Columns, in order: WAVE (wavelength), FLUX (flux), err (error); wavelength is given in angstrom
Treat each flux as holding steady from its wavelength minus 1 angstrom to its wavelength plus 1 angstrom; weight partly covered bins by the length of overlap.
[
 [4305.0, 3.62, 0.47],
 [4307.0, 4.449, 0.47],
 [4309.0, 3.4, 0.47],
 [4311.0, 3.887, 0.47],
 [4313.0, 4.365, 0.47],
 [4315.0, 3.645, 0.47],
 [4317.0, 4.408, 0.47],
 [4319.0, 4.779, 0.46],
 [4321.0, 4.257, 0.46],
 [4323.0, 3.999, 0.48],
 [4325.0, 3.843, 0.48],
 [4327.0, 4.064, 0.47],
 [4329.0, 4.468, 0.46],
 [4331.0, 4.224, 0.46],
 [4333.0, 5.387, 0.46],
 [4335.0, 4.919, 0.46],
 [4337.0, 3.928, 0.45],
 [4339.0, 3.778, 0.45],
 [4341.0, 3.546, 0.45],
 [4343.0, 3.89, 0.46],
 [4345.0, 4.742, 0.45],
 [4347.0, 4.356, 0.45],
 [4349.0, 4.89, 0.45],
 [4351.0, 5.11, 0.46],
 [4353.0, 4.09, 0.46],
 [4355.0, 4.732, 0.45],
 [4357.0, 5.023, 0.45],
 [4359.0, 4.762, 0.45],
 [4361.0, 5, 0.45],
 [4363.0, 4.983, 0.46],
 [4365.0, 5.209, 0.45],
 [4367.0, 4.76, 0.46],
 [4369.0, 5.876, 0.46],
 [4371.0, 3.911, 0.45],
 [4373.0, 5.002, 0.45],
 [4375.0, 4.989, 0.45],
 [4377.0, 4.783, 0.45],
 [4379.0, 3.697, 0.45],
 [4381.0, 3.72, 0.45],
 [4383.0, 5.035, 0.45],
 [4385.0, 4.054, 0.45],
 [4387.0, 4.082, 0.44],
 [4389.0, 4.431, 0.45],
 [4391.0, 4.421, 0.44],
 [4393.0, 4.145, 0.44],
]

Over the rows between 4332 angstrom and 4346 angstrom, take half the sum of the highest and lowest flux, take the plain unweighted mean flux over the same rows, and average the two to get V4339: 4.4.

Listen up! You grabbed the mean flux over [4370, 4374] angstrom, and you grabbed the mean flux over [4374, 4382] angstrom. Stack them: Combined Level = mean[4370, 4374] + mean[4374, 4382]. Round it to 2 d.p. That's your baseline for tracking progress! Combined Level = 8.75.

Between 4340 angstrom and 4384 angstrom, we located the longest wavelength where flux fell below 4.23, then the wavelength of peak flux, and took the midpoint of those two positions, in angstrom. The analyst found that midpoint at 4375 angstrom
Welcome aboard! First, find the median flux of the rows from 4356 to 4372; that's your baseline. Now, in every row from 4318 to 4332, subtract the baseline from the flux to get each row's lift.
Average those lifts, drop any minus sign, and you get 0.76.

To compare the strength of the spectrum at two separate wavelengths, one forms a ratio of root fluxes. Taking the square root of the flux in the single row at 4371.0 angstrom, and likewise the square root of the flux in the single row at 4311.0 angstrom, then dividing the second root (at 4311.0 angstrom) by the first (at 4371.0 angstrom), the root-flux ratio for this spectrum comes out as 0.997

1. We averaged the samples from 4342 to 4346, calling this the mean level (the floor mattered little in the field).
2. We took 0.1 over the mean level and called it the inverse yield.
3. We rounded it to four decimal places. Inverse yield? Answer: 0.0232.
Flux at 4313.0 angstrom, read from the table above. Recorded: 4.365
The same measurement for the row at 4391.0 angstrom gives 4.421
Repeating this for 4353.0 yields 4.09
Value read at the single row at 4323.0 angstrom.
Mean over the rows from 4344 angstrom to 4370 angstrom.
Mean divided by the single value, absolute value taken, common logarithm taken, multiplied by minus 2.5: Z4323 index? -0.22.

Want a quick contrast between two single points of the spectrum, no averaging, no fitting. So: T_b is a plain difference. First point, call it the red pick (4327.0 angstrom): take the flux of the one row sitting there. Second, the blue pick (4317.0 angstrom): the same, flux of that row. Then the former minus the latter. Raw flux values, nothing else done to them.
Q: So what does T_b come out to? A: -0.3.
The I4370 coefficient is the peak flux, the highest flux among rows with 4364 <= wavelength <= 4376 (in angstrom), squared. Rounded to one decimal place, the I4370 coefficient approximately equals 34.5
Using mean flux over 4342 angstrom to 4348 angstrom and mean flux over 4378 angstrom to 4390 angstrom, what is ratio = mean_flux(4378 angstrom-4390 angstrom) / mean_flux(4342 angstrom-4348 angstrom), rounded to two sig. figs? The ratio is 0.96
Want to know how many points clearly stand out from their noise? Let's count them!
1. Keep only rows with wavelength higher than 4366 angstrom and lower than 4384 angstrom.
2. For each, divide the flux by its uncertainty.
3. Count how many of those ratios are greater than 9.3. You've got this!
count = 6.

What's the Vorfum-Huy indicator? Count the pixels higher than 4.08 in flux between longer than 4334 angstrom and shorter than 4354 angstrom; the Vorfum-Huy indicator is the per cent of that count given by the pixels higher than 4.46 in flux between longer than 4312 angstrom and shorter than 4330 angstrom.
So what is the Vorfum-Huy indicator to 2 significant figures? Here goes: 33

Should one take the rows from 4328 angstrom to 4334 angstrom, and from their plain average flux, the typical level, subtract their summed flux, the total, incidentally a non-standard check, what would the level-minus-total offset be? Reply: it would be -9.4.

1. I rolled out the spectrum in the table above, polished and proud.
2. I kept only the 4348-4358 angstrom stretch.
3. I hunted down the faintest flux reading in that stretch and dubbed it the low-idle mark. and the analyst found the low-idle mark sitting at 4.09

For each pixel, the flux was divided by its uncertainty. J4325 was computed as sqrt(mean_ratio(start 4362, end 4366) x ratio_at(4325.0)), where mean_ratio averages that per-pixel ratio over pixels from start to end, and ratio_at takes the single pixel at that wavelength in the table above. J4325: 9.5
